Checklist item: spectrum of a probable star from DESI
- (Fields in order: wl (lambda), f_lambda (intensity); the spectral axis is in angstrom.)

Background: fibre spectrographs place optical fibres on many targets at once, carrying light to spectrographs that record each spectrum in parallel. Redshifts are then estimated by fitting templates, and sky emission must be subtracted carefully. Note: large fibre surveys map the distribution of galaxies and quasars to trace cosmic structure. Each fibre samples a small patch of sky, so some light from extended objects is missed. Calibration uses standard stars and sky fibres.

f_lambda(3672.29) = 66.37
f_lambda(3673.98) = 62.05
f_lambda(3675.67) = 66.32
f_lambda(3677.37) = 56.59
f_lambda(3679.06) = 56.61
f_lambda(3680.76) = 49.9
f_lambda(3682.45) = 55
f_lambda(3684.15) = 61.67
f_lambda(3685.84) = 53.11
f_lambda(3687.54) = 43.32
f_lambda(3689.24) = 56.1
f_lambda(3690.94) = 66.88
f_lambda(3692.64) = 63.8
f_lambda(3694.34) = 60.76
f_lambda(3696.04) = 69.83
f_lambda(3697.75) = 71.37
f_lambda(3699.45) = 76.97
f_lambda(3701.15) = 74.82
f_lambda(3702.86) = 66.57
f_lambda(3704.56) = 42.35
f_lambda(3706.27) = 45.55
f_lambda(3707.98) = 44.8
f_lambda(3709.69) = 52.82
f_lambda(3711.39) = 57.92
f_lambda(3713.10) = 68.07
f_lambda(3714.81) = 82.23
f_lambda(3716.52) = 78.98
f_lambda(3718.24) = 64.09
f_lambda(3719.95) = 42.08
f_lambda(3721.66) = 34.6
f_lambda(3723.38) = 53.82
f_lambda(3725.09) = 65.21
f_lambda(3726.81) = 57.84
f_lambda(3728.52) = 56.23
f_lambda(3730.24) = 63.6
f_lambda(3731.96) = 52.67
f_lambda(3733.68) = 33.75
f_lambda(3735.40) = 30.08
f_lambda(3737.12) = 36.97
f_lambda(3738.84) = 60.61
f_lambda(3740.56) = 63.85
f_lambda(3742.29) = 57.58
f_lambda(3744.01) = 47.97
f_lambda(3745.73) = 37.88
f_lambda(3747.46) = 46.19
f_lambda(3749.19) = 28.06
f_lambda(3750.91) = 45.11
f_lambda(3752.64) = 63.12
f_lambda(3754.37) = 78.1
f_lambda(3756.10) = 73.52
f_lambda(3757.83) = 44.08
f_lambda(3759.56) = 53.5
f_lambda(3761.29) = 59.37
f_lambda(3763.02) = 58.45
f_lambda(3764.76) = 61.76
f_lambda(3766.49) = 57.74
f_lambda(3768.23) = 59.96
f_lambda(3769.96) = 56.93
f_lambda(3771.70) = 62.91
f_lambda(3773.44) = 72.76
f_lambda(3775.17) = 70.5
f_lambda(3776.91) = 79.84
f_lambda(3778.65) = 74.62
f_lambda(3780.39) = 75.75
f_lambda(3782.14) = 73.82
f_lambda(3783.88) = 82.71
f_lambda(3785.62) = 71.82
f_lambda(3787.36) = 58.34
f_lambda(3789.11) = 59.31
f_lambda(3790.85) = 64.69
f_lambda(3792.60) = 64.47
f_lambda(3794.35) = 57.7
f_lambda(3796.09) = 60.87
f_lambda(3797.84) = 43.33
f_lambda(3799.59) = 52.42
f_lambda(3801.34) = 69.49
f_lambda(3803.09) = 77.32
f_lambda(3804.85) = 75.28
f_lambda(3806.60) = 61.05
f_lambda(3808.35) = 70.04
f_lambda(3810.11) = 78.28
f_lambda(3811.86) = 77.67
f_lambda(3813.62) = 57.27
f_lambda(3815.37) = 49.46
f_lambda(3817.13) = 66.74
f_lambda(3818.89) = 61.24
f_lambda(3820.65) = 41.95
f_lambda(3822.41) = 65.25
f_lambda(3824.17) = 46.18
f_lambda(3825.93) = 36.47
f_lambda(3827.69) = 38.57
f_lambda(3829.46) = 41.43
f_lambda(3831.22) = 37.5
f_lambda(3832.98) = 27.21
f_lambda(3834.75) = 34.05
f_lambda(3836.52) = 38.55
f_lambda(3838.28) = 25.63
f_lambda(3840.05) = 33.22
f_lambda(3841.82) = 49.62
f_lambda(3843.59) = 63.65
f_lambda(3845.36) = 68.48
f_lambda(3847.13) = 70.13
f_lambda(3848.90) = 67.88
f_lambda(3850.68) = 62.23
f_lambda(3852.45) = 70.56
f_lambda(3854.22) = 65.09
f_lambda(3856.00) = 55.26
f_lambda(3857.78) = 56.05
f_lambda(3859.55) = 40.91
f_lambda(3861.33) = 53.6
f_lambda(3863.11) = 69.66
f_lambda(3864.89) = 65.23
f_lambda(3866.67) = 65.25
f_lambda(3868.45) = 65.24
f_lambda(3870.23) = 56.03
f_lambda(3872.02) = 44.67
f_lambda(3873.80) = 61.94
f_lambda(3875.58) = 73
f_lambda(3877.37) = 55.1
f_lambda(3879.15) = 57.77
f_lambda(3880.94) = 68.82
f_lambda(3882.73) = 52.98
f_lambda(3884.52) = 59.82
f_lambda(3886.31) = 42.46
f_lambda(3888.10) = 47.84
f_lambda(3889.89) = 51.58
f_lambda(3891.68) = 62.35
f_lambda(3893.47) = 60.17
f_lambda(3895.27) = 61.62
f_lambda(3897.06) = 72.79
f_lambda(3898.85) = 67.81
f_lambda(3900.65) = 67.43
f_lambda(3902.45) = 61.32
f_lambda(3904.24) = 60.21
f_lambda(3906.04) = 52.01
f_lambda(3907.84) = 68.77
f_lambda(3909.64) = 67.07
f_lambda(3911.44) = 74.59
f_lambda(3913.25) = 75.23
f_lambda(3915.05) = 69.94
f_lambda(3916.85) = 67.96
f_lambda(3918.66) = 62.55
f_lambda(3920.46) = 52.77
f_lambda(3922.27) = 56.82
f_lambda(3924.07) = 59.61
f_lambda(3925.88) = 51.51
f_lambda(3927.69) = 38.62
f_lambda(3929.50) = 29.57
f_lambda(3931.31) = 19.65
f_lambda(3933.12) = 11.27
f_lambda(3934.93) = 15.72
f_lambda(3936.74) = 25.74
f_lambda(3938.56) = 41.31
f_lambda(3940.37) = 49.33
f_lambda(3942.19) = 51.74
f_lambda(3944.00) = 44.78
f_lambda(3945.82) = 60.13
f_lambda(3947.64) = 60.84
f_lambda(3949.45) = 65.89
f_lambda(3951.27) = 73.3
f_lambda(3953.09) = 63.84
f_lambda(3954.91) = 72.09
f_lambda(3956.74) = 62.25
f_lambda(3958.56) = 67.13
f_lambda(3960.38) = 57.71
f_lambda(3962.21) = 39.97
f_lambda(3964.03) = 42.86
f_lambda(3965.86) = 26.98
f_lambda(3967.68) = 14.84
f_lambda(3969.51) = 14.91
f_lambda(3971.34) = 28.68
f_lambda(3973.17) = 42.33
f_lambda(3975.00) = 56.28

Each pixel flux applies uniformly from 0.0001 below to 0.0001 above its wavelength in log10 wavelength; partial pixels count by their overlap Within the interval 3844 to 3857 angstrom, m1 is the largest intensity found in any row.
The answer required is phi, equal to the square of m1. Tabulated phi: 4979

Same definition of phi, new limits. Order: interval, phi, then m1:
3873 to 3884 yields 5329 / 73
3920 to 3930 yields 3553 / 59.61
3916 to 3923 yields 4619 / 67.96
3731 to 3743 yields 4077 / 63.85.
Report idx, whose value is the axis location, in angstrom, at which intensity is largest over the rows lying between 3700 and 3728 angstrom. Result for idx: 3714.81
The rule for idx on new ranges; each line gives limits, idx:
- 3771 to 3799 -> 3783.88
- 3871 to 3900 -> 3875.58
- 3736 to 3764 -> 3754.37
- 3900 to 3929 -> 3913.25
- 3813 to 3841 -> 3817.13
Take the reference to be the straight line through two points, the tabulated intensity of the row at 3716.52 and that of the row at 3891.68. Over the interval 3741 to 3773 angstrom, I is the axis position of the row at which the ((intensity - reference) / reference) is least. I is 3749.19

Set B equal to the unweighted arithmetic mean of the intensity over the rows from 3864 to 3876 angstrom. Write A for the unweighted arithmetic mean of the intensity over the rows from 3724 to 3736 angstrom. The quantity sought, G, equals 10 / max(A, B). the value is 0.162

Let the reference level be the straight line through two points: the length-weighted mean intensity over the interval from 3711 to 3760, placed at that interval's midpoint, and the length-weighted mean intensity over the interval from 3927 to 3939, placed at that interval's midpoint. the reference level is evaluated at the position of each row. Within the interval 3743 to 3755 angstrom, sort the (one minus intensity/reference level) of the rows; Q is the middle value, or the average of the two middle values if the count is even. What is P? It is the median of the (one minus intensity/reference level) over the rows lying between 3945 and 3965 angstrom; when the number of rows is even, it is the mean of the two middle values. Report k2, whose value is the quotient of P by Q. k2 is -15.4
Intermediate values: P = -1.88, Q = 0.1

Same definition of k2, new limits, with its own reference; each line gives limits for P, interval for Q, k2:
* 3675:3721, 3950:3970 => 0.0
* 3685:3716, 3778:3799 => 0.1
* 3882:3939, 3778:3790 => 1.8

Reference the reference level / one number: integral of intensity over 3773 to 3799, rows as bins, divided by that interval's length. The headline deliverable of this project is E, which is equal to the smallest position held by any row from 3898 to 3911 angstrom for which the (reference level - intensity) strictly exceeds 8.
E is 3906.04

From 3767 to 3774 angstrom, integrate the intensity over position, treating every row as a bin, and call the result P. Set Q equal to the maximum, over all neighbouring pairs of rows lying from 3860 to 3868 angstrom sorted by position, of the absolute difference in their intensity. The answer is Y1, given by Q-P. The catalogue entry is -421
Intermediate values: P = 437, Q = 16.1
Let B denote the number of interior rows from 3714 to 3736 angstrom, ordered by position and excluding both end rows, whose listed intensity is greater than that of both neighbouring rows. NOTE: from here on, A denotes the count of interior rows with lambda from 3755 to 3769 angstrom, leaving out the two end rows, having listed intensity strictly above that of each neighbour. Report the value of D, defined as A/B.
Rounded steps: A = 2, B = 2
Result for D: 1.0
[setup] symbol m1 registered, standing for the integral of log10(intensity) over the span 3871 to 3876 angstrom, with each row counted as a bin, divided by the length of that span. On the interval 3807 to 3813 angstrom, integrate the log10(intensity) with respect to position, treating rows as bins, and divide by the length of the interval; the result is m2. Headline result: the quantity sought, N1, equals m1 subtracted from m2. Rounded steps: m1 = 1.76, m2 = 1.86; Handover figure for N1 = 0.10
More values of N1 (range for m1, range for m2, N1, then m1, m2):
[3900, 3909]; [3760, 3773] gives -0.01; 1.79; 1.78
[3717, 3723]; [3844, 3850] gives 0.16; 1.68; 1.83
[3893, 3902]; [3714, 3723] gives -0.06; 1.82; 1.75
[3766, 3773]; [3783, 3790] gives 0.05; 1.78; 1.83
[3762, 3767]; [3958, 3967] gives -0.14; 1.77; 1.63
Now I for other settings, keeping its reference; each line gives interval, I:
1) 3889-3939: 3933.12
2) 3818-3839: 3838.28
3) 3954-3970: 3967.68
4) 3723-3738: 3735.40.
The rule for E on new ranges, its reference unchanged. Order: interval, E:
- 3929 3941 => 3929.50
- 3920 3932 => 3920.46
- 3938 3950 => 3938.56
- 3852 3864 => 3856.00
